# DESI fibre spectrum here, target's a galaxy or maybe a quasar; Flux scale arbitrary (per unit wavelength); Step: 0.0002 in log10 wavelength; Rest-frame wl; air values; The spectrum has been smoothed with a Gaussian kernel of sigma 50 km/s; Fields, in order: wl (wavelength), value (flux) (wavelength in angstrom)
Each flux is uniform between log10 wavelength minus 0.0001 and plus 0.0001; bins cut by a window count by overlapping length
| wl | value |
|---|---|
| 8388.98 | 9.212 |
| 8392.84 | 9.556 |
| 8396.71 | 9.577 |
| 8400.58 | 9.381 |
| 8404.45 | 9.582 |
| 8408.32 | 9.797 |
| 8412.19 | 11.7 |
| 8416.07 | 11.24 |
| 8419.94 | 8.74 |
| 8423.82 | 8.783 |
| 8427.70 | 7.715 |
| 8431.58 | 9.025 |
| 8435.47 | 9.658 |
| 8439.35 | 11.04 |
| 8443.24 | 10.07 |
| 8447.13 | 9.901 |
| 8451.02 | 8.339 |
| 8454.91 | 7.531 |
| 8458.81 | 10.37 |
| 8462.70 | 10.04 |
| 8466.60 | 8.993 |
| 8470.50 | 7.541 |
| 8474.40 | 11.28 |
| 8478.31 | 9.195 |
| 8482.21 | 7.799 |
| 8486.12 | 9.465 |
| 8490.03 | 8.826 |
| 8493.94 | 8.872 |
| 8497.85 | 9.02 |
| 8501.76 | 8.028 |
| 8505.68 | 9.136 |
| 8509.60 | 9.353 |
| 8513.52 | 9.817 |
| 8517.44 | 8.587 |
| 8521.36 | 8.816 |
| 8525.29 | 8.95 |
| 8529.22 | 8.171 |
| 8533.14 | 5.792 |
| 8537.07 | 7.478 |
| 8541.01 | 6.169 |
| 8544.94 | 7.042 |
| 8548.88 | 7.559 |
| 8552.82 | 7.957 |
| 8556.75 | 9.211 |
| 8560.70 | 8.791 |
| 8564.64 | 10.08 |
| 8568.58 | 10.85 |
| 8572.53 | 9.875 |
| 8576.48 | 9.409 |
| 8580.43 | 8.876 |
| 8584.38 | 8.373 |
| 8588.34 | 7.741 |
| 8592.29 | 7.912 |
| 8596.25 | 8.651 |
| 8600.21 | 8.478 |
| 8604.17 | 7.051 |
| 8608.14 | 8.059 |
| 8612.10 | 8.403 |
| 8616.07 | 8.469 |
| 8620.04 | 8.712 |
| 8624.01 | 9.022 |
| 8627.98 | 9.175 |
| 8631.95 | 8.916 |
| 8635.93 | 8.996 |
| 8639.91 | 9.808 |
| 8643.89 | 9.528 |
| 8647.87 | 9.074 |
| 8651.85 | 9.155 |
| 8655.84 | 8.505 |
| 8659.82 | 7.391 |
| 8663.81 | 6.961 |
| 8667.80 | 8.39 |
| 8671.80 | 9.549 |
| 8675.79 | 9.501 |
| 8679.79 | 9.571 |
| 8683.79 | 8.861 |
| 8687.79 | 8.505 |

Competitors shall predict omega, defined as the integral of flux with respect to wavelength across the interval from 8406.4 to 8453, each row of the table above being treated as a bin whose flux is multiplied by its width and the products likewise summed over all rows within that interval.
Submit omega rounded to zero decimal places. 450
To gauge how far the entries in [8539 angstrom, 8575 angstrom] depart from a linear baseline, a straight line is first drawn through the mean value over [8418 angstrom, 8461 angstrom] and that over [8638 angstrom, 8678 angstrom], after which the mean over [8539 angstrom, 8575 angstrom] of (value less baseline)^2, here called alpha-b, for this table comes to 2.3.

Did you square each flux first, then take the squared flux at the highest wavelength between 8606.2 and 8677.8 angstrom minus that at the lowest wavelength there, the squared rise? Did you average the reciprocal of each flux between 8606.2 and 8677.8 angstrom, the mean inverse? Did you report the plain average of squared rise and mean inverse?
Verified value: 13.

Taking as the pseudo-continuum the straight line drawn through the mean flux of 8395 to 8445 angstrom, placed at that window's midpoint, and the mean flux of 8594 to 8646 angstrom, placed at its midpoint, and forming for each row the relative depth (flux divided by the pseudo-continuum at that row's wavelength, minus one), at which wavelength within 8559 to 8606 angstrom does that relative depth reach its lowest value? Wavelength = 8604.17 angstrom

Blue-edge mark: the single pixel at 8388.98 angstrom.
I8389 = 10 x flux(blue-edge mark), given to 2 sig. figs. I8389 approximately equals 92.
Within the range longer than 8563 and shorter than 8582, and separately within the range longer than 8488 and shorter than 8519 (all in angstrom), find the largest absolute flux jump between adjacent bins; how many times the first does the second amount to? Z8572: 1.3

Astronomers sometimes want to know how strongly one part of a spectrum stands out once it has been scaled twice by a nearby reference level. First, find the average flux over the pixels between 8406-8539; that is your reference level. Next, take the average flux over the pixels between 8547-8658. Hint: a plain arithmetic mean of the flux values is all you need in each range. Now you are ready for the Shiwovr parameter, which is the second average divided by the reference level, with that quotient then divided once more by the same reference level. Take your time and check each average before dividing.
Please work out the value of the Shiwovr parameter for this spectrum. 0.107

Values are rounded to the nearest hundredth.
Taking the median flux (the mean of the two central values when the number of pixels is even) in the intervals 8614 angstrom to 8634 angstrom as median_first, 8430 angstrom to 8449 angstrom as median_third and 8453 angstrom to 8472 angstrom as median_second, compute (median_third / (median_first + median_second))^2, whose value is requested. 0.31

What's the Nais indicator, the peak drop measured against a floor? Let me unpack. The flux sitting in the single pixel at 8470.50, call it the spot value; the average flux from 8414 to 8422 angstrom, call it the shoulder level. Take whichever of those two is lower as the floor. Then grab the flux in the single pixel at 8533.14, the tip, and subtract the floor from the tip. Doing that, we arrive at -1.7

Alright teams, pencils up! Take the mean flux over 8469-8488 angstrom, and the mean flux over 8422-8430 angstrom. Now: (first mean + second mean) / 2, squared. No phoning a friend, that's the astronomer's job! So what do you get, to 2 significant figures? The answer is 75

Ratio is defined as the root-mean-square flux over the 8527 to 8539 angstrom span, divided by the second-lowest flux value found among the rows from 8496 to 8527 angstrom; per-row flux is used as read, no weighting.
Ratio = 0.84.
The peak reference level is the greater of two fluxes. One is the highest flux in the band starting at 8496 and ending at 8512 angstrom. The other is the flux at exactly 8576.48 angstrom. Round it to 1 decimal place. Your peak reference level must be 9.4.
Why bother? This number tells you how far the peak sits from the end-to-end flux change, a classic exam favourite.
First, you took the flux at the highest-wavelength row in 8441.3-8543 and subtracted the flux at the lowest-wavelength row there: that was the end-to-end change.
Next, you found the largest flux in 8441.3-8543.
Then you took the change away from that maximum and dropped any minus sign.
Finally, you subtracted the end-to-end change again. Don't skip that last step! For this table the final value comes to 19.1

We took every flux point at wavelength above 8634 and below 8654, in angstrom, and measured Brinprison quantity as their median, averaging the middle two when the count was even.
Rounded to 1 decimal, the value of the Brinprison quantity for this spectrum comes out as 9.2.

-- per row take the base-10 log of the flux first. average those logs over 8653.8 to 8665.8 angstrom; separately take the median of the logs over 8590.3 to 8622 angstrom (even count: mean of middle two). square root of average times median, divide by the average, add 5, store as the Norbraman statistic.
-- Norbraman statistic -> 6.03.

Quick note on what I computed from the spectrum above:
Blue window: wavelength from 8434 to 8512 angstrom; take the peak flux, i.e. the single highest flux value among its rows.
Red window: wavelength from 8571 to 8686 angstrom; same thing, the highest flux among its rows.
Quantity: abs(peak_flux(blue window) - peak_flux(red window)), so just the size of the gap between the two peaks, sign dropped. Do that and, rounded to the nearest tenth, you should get 1.4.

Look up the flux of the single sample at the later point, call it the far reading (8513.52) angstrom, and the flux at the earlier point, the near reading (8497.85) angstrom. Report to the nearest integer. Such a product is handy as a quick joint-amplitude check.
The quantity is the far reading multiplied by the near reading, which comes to 89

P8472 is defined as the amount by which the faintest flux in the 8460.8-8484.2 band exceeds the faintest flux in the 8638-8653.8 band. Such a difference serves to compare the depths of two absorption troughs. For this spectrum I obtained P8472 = -1.5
